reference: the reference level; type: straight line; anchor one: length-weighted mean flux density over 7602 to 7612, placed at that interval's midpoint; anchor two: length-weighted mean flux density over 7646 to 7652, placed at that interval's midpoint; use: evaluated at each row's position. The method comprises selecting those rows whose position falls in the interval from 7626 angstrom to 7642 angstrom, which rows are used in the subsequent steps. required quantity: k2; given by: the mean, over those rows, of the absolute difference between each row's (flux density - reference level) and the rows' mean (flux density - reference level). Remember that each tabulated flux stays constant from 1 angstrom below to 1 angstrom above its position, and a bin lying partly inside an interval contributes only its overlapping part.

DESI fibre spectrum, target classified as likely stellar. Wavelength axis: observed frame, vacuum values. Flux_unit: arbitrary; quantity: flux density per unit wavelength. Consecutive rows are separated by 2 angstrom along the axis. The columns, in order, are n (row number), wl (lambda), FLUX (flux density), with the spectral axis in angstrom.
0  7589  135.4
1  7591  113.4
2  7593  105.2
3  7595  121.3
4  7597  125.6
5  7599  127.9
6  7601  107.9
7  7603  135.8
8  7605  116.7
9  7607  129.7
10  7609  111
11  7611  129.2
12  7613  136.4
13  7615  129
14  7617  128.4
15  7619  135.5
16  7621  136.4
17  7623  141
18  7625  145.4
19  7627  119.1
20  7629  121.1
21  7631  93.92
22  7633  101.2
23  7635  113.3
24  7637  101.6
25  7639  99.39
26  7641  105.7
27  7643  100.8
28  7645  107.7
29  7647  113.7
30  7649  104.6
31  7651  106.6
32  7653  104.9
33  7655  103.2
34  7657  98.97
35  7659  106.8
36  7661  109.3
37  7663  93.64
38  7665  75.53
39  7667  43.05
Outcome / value 7.50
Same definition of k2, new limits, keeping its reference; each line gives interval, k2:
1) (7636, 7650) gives 4.69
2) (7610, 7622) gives 4.26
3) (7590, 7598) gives 7.85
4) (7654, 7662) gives 4.25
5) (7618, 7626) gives 4.40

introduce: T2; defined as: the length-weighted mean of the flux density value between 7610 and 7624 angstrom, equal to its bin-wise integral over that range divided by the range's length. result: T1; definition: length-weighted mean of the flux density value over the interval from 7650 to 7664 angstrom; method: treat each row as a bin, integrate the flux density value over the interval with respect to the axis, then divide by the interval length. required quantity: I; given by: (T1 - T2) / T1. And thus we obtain -0.29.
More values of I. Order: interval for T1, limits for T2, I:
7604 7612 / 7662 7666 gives 0.30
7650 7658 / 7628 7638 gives -0.03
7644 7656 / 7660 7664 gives 0.05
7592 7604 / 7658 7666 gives 0.20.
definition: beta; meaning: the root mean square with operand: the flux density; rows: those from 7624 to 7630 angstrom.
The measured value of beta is 129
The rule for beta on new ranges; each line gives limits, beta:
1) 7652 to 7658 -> 102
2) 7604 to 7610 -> 119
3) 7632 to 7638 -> 106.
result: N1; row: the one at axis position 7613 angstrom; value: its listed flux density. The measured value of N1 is 136.4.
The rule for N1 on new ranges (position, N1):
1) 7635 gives 113.3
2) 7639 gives 99.39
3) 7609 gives 111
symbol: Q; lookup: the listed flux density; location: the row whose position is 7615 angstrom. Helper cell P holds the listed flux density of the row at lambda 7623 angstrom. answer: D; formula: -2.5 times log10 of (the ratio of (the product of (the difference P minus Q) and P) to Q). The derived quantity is -2.8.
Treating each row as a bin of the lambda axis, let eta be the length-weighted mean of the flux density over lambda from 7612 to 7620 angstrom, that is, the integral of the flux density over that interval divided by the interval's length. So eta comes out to 132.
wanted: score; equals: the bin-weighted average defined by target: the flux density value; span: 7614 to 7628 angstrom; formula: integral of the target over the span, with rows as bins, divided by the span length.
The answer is 134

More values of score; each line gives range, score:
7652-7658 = 102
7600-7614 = 124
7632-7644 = 104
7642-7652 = 107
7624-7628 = 132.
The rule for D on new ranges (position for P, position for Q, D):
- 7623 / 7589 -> -1.9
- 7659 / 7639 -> -2.3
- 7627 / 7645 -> -2.8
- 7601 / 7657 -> -2.5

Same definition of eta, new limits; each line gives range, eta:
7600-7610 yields 120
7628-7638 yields 106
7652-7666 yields 99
